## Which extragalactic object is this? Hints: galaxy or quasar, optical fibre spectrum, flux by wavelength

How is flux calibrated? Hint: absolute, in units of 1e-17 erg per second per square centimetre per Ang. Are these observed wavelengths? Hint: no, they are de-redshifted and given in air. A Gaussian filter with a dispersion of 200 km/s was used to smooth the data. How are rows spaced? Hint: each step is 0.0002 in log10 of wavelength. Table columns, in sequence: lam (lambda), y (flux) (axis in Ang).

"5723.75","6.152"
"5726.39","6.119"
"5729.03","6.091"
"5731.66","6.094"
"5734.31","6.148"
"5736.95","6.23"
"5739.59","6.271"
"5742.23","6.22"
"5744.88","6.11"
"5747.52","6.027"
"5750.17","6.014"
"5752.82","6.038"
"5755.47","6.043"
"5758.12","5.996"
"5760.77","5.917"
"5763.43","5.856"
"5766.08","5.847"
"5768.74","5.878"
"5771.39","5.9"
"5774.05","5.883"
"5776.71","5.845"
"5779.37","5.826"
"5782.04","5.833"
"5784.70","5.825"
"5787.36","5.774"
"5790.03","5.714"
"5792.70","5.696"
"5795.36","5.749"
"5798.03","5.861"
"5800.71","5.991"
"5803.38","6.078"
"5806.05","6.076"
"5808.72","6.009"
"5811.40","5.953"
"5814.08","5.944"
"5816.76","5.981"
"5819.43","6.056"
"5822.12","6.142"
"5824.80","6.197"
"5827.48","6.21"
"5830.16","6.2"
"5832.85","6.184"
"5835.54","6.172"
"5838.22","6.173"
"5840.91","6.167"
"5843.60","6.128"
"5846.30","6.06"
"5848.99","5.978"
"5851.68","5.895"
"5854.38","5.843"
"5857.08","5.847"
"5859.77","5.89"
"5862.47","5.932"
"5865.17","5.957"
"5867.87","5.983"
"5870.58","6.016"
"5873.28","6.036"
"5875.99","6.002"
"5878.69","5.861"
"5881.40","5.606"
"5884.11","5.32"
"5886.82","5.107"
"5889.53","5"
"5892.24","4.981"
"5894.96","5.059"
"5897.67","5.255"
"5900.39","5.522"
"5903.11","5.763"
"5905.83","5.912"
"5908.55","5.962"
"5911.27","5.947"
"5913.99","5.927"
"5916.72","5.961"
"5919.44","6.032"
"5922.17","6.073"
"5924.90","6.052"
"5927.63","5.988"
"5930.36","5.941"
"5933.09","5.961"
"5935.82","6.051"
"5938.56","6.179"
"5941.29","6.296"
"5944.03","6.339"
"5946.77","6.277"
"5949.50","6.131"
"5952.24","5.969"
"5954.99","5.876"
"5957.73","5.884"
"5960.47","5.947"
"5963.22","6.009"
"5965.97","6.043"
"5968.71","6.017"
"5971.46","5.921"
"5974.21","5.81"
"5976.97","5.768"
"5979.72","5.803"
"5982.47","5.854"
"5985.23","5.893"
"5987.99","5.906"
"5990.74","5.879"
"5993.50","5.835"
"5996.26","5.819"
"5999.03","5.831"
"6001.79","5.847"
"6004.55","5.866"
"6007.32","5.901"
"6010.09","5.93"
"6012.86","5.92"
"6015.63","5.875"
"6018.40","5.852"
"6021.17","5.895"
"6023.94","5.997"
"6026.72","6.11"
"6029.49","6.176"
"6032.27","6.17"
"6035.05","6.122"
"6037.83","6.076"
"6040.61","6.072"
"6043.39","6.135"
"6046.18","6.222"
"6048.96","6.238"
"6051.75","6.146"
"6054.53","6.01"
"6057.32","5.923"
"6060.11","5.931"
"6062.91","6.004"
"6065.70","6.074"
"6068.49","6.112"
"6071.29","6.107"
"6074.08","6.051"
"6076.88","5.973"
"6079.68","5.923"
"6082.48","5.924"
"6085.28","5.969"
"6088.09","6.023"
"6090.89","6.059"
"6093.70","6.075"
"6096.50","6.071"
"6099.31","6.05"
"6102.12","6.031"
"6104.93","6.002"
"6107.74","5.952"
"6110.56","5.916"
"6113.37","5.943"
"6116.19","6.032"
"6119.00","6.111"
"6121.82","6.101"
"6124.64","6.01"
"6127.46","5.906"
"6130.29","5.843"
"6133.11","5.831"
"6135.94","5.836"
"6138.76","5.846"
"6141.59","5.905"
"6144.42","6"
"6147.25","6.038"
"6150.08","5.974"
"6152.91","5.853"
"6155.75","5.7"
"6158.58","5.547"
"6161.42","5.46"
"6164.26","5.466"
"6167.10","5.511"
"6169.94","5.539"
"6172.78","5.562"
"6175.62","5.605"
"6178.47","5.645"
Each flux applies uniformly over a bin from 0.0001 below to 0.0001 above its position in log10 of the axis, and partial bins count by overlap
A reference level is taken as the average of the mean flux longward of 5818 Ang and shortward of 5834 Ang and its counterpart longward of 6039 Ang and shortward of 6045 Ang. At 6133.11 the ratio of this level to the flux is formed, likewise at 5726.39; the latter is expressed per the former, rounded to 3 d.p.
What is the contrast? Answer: 0.953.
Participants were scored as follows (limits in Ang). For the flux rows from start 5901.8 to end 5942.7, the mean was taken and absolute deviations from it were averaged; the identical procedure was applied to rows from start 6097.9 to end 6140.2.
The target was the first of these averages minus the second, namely 0.007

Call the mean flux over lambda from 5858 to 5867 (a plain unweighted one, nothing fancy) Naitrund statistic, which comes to 5.93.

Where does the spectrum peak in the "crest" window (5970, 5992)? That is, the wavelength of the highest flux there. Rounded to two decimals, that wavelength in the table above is 5971.46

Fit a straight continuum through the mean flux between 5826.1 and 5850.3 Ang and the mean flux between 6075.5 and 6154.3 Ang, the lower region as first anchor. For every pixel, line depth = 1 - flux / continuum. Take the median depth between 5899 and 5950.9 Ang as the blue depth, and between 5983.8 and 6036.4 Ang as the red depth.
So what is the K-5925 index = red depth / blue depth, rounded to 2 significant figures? 1.5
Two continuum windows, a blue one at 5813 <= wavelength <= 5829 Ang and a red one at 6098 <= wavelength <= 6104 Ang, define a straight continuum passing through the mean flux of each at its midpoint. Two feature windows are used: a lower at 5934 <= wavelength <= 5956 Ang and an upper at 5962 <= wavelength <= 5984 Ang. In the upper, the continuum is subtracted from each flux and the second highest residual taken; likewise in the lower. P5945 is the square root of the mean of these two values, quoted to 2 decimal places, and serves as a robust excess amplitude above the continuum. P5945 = 0.30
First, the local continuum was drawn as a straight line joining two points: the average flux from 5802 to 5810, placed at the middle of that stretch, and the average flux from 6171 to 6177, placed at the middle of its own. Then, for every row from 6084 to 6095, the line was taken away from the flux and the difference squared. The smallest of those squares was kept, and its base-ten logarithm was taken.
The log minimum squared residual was -1.1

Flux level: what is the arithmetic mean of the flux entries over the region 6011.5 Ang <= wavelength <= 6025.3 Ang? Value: 5.91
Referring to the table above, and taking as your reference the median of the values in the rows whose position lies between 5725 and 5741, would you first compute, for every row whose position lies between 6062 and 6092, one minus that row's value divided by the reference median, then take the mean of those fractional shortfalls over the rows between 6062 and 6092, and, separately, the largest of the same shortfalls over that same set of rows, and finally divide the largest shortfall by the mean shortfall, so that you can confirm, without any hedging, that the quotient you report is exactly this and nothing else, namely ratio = 1.9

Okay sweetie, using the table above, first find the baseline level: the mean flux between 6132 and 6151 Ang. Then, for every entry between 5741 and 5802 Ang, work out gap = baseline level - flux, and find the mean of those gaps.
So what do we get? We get 0.01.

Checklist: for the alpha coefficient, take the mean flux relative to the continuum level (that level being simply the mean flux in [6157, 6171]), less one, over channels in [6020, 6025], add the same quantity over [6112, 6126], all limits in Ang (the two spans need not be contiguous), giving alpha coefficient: 0.177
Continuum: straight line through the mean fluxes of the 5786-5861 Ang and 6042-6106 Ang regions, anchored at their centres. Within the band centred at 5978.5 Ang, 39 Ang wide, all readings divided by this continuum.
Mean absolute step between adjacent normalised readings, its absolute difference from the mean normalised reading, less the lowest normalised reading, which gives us 0.013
